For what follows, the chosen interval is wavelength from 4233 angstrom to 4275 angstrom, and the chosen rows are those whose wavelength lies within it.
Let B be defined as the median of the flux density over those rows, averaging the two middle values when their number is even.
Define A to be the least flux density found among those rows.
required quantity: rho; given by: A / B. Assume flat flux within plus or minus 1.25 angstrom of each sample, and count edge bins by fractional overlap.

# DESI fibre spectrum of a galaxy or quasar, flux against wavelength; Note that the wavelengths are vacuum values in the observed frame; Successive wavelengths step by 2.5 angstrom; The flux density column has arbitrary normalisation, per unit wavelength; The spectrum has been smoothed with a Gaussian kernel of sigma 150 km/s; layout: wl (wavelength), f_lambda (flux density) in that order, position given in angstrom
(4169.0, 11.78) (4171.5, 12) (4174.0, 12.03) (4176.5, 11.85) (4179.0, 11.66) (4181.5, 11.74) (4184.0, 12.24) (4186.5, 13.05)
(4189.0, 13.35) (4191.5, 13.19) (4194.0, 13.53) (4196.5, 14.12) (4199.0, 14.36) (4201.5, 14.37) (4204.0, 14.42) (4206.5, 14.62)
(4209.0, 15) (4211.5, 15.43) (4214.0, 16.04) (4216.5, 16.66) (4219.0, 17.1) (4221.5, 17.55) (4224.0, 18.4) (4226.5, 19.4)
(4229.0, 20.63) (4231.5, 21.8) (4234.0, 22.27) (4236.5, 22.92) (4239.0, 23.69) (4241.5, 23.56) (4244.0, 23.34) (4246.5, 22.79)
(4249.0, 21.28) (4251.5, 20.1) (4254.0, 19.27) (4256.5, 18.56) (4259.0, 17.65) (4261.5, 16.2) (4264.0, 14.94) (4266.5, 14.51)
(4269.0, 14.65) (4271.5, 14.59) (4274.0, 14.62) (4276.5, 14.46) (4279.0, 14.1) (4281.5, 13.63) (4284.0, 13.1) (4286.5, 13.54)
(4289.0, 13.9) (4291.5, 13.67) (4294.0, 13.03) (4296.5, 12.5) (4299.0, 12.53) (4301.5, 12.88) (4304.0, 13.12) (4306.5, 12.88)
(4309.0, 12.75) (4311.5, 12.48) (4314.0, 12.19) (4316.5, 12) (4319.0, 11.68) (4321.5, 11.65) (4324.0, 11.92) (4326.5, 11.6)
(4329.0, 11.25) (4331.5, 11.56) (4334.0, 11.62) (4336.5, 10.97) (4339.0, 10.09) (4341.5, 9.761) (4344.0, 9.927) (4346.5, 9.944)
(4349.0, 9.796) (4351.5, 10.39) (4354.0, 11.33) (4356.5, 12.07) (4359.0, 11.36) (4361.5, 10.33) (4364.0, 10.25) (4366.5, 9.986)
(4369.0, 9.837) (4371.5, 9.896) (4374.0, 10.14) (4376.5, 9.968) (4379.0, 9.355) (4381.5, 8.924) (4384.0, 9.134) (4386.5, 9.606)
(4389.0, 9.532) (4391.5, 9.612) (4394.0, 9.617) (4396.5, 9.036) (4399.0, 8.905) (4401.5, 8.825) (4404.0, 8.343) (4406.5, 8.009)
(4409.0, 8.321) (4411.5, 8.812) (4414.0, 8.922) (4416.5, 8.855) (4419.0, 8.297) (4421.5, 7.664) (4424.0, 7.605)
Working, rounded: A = 14.51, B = 19.3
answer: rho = 0.753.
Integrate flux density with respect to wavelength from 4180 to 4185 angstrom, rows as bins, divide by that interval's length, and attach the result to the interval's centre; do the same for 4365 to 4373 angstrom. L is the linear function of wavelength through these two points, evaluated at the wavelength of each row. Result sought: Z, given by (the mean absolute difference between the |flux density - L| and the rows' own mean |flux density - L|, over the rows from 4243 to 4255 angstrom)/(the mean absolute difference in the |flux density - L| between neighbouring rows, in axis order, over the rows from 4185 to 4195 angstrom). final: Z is 5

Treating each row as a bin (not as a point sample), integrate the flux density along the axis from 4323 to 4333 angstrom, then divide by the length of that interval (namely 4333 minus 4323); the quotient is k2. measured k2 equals 12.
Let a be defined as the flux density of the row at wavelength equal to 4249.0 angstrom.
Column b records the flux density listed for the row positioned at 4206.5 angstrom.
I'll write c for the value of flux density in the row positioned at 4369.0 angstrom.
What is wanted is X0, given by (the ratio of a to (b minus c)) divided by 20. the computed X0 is 0.2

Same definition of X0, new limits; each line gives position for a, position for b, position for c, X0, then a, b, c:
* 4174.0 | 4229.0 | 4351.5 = 0.1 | 12.03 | 20.63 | 10.39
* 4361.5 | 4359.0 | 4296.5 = -0.5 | 10.33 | 11.36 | 12.5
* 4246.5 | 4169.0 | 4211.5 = -0.3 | 22.79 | 11.78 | 15.43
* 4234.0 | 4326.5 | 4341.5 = 0.6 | 22.27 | 11.6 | 9.761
